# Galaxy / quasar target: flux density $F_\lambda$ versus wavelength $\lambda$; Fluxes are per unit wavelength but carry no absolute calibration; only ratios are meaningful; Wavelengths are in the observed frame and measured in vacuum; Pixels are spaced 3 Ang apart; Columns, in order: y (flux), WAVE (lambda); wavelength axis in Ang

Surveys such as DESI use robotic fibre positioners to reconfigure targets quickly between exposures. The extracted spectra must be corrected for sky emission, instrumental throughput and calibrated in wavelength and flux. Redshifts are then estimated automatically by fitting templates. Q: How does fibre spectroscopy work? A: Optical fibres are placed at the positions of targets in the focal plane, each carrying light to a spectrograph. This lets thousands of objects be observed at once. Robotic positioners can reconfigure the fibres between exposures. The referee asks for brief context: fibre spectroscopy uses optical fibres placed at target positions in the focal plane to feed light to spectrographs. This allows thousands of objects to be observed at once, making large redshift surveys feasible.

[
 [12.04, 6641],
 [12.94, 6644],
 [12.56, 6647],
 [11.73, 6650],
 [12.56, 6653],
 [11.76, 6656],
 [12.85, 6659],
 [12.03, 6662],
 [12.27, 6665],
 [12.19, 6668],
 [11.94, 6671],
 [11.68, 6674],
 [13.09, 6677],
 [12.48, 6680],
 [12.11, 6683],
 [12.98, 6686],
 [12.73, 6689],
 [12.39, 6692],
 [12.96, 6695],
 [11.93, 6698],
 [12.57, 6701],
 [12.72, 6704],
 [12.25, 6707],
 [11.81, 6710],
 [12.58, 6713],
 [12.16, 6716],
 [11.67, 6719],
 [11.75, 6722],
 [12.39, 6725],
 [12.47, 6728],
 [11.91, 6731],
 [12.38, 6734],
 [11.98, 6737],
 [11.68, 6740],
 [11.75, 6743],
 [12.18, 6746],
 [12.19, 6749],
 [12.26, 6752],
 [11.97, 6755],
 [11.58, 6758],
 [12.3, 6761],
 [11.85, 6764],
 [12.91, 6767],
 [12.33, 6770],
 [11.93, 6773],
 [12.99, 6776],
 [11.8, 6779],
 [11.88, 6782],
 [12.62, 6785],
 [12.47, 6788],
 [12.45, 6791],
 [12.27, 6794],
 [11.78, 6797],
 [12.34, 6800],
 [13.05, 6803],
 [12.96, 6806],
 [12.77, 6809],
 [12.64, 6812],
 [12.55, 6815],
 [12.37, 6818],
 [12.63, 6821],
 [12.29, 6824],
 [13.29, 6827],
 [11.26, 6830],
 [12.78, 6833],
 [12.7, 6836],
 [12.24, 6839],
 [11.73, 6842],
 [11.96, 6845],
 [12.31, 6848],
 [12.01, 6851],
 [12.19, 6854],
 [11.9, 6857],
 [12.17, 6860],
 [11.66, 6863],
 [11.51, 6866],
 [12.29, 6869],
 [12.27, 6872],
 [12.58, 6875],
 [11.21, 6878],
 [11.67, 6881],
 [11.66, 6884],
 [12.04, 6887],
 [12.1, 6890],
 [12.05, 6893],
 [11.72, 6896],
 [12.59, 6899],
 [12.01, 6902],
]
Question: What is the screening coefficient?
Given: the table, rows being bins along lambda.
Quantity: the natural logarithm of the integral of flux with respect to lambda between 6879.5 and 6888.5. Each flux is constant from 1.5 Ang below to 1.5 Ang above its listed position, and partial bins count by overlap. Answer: 4.66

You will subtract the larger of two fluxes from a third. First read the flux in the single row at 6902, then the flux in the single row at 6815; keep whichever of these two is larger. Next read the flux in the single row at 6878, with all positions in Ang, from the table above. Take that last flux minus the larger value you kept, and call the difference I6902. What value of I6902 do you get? -1.3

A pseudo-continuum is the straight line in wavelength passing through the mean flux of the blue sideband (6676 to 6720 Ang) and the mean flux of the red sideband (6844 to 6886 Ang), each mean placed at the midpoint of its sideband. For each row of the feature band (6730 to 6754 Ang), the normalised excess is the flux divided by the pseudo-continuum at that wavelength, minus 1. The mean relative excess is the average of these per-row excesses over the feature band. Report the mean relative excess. -0.021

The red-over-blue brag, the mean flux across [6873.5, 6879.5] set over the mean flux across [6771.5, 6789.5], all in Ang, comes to 0.97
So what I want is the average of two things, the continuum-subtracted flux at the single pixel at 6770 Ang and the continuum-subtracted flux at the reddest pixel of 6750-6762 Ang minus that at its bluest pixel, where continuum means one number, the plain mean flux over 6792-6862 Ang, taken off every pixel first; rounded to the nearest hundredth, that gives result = 0.01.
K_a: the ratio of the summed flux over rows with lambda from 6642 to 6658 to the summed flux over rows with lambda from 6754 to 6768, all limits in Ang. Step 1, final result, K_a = 1.02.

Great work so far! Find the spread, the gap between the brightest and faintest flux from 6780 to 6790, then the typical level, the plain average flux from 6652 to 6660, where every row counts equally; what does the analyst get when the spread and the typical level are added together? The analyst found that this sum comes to 13.1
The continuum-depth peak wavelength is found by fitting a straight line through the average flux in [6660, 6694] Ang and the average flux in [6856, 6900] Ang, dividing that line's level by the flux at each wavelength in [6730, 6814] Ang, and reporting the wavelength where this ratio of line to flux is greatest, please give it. 6758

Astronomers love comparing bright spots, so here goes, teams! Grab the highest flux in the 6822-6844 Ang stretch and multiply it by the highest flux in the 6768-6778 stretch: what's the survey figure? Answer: 173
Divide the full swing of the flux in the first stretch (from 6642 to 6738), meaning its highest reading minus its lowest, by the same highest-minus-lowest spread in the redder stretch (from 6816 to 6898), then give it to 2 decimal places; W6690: 0.68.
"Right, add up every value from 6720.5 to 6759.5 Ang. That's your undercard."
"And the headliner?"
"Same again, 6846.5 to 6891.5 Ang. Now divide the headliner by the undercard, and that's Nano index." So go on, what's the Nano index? 1.15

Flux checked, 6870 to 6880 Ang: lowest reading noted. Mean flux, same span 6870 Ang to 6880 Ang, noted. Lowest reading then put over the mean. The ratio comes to 0.933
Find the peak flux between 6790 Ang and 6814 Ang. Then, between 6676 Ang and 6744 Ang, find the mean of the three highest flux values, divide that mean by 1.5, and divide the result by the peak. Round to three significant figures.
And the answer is 0.665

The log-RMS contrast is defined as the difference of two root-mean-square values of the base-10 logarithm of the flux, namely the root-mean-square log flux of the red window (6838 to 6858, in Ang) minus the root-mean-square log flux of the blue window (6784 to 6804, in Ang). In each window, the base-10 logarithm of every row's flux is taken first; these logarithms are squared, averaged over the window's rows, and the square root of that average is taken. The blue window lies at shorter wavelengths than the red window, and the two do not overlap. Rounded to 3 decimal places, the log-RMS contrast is -0.013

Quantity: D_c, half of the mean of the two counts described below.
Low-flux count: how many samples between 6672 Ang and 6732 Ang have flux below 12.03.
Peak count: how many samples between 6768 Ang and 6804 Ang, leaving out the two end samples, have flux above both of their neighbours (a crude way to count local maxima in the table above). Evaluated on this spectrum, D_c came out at 2.0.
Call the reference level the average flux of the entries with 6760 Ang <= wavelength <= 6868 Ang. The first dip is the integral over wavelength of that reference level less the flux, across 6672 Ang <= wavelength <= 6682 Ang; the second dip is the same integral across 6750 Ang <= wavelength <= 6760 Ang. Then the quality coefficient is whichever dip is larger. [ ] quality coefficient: 3.3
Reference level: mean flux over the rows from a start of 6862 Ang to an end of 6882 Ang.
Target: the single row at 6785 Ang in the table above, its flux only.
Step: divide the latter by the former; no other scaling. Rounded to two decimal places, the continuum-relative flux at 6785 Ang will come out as 1.06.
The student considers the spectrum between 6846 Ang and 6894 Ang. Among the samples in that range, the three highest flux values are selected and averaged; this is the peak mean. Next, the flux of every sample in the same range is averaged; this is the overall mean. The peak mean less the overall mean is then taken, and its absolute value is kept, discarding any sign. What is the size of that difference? 0.42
